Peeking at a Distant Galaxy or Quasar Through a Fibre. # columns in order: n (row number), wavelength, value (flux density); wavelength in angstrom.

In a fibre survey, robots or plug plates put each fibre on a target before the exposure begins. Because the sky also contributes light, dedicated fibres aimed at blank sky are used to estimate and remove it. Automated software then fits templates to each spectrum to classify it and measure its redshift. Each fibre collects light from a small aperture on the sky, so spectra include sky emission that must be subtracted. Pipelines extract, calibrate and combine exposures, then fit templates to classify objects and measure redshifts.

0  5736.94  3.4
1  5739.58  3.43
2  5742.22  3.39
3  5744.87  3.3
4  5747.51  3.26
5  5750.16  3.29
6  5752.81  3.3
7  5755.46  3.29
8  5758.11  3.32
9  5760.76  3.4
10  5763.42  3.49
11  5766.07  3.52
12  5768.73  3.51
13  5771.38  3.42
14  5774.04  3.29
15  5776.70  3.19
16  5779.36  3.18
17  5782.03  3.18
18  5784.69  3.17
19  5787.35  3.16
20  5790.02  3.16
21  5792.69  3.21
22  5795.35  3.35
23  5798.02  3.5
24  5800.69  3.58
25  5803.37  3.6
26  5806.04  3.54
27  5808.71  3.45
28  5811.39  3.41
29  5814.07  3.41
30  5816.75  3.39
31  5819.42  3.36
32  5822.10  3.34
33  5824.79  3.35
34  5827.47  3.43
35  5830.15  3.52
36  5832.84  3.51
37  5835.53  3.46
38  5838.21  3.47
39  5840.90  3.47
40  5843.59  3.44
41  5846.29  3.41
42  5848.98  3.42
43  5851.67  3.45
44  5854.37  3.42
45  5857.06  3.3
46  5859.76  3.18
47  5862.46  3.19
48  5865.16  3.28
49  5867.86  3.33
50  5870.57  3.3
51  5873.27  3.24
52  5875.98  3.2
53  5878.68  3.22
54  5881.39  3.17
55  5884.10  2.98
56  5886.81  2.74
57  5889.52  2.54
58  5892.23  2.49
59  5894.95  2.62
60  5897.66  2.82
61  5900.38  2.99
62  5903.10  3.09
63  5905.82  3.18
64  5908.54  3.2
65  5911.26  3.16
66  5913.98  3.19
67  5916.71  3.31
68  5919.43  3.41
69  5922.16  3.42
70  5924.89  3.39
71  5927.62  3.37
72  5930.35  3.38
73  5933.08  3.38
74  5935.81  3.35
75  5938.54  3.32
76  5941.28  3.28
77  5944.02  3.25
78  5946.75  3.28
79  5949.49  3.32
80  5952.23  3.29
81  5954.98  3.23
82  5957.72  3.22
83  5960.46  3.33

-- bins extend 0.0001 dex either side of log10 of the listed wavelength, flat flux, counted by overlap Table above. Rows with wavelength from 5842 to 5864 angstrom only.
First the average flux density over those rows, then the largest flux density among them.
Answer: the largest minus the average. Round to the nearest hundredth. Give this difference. 0.10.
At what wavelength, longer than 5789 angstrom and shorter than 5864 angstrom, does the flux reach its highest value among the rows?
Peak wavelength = 5803.37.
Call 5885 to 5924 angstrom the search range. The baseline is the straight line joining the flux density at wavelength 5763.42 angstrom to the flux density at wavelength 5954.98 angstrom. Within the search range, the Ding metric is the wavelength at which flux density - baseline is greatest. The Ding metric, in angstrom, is 5922.16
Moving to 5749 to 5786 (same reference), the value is 5766.07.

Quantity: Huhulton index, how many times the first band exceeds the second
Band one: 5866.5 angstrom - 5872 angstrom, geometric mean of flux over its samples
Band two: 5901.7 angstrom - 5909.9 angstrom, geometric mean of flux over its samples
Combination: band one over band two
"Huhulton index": 1.05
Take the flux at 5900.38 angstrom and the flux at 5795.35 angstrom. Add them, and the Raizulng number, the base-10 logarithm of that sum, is 0.80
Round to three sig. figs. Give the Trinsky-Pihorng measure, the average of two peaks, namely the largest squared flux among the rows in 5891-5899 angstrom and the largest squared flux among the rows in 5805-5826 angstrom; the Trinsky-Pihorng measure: 10.2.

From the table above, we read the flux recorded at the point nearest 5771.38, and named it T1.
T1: 3.42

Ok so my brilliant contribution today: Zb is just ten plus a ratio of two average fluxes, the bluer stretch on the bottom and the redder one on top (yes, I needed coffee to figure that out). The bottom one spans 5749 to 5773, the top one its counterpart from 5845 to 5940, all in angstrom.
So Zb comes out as 10.9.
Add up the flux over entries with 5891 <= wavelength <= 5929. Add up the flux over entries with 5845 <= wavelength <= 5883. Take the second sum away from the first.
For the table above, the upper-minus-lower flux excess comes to -2.5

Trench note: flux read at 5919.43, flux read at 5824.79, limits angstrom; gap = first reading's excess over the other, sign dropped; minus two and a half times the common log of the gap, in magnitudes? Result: 3.1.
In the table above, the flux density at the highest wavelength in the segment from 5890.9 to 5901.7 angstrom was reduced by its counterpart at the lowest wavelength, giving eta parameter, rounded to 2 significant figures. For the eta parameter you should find 0.50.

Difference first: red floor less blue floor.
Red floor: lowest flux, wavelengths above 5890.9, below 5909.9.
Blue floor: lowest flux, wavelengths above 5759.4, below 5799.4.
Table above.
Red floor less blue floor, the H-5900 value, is -0.7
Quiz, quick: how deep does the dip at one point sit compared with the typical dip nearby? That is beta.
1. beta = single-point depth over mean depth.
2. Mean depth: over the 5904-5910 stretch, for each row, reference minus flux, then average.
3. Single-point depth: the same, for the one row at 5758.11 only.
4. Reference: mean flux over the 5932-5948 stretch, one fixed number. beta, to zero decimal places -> 0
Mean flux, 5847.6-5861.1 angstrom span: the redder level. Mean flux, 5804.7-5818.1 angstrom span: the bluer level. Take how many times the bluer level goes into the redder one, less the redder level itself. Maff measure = -2.38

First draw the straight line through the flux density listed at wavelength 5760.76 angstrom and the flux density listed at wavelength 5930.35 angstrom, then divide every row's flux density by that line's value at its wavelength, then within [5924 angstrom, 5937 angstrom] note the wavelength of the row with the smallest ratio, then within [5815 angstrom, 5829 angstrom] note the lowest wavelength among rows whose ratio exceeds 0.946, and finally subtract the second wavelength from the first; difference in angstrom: 119.1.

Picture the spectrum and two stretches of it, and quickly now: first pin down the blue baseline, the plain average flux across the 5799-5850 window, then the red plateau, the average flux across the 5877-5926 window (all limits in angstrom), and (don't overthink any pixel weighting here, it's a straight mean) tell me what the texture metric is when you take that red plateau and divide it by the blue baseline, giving 0.88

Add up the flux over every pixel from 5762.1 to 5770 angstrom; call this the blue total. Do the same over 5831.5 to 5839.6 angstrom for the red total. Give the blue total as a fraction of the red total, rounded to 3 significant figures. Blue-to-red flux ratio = 1.01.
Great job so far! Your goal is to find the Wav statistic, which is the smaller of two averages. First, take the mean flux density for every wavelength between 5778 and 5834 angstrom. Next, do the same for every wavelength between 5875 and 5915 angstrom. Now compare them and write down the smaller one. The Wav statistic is 2.97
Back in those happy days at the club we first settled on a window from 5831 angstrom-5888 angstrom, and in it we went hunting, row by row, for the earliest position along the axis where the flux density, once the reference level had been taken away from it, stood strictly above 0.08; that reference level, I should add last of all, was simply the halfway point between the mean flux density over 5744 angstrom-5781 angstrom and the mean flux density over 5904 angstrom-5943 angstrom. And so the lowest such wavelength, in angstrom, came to 5832.84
